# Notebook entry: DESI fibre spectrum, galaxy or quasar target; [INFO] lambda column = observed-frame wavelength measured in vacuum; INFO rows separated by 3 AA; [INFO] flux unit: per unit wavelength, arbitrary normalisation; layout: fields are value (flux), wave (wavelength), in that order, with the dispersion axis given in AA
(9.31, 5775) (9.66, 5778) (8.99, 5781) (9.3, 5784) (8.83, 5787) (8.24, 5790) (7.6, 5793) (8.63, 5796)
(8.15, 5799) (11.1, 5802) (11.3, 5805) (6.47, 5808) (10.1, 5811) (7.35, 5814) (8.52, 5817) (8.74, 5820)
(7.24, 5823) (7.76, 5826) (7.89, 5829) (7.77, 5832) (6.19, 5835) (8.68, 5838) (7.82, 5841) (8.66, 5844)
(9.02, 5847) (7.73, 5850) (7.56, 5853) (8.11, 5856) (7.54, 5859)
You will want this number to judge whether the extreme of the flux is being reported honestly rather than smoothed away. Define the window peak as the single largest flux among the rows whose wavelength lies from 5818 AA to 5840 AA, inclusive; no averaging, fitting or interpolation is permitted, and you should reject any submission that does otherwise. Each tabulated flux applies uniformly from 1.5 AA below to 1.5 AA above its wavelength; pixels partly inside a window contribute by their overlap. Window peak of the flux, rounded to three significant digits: 8.74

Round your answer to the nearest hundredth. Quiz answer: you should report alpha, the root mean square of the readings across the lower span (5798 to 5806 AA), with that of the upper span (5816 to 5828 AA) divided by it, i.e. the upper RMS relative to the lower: 0.79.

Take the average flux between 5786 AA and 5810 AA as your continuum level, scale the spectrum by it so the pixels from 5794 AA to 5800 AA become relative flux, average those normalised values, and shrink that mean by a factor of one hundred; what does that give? 0.0095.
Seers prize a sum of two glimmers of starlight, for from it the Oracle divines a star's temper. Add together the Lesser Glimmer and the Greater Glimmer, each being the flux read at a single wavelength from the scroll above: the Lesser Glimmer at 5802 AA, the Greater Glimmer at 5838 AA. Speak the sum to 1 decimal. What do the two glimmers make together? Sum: 19.8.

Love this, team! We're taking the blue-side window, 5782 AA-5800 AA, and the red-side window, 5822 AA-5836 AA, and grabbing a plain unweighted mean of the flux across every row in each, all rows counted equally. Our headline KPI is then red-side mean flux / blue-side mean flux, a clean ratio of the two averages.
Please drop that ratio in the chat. 0.87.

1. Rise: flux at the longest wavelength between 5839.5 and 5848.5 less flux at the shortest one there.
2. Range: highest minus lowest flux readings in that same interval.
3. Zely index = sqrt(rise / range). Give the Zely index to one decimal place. 1.0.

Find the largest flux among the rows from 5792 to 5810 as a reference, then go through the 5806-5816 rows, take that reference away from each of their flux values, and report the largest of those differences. -1.2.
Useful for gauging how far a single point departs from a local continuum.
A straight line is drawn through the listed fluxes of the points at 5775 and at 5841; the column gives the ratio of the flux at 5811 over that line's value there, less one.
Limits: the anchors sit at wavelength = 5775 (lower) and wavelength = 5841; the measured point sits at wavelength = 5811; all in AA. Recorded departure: 0.19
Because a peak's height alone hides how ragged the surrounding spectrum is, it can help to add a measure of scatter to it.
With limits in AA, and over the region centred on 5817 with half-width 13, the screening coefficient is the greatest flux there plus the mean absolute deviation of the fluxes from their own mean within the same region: 12.4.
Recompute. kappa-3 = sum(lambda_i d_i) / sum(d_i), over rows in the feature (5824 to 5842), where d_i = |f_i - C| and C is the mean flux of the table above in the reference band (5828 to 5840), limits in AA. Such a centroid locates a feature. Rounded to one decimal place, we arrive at 5835.4 AA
